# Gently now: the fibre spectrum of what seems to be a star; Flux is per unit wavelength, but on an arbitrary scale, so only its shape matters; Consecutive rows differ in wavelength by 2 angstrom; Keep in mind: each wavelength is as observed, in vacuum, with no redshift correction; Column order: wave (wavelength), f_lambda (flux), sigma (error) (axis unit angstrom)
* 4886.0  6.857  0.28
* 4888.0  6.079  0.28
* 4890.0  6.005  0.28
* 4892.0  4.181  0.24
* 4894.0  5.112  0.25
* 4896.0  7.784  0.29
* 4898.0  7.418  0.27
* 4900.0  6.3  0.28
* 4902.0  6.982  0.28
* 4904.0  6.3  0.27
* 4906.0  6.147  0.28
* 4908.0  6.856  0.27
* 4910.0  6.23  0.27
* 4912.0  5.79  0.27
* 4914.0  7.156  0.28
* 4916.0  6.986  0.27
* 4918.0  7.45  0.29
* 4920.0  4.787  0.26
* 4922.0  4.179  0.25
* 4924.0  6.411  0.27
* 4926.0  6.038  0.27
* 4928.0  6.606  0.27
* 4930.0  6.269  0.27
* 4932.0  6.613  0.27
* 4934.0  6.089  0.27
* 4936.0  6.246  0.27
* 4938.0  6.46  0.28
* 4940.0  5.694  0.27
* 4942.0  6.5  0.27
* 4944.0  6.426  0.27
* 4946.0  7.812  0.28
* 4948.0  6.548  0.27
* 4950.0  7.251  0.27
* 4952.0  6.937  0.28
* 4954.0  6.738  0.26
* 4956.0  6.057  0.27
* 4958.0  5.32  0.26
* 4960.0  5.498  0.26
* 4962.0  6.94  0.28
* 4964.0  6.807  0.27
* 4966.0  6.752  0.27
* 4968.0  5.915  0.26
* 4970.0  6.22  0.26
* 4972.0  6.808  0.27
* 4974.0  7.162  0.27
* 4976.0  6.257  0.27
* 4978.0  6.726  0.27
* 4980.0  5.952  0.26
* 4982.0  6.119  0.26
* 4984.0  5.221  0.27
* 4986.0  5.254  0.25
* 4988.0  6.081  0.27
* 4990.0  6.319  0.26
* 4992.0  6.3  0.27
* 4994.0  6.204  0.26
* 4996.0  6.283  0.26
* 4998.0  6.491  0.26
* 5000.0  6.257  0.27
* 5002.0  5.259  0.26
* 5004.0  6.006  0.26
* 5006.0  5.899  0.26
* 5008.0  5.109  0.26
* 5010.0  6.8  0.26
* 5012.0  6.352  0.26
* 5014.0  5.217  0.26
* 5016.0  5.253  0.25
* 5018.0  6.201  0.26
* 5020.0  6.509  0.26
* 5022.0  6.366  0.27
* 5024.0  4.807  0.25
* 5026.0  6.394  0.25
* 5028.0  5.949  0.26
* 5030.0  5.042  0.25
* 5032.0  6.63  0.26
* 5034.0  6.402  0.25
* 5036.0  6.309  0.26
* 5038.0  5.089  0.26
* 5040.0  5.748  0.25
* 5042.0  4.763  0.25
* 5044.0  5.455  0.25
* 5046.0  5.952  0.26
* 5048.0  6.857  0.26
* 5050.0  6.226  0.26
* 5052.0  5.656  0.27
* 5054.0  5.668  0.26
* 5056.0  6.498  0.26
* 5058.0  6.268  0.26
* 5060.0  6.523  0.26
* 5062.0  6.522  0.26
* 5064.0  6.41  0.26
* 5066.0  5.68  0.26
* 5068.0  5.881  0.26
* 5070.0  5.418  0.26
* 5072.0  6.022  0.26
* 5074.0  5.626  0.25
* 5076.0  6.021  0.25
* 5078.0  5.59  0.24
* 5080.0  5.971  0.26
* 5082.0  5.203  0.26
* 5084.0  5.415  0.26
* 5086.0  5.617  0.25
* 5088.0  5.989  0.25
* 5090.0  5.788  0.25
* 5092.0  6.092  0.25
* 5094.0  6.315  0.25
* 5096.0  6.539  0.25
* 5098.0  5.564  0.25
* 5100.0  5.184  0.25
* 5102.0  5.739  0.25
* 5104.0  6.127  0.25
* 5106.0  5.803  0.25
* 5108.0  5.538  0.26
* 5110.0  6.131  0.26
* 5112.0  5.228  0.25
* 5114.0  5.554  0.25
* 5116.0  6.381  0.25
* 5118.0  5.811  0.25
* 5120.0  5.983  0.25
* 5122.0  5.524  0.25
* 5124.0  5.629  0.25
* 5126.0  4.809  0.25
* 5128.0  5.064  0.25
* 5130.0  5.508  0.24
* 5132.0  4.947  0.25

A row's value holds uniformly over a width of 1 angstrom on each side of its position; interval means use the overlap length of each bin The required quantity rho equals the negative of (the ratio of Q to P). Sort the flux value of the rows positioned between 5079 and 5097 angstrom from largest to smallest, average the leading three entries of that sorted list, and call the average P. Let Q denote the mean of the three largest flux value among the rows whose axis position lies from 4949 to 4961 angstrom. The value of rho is -1.10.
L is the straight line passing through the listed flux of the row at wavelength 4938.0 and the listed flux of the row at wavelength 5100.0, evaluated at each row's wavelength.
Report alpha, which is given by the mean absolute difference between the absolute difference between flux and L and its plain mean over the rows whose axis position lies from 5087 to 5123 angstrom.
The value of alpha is 0.296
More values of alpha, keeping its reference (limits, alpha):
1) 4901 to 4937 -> 0.403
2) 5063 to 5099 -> 0.293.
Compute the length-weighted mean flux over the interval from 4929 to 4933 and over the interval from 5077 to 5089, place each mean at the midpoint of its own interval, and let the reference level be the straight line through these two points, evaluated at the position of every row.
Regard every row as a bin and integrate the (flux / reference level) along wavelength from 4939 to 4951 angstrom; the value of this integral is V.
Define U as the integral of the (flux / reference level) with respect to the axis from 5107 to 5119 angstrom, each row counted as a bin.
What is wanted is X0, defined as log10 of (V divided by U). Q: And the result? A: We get -0.001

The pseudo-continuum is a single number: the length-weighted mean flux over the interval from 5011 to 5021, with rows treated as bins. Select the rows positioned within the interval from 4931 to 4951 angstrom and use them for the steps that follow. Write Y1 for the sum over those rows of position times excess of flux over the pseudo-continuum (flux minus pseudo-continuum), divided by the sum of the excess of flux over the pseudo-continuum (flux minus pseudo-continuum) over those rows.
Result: 4943.7 angstrom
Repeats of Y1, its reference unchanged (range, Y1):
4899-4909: 4904.2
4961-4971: 4964.5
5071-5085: 5081.6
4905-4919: 4913.9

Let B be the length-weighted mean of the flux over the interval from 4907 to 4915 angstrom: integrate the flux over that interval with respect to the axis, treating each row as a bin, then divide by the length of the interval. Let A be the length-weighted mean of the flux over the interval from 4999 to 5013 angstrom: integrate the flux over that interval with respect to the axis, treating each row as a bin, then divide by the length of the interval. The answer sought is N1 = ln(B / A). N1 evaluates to 0.09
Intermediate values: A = 6.0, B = 6.5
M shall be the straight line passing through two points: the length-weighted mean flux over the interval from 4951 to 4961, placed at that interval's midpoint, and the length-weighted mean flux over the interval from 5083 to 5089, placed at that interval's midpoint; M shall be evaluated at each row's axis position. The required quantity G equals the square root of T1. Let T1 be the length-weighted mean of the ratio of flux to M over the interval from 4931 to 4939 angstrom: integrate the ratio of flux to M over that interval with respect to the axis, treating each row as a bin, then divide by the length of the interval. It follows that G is 1.01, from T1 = 1.03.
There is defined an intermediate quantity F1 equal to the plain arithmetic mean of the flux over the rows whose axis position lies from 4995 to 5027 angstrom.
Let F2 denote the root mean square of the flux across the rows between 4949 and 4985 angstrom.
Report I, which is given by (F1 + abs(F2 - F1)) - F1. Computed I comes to 0.45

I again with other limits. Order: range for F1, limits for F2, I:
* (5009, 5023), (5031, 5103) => 0.17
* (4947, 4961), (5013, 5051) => 0.45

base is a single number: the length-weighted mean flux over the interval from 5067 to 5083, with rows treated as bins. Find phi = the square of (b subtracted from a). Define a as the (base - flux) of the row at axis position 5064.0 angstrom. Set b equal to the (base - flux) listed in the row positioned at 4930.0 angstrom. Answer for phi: 0.0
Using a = -0.7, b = -0.6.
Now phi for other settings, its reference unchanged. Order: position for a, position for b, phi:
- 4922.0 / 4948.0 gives 5.6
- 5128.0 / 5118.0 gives 0.6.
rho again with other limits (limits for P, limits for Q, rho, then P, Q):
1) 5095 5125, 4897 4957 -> -1.19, 6.35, 7.6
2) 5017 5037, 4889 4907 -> -1.14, 6.51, 7.4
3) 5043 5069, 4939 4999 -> -1.12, 6.63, 7.4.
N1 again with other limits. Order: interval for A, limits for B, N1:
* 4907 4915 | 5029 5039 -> -0.10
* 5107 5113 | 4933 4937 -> 0.09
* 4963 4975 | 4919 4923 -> -0.39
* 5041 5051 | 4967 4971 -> 0.04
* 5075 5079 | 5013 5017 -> -0.10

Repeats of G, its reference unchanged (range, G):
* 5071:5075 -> 1.01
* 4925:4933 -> 1.01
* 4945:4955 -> 1.07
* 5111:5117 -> 1.01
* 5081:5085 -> 0.97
